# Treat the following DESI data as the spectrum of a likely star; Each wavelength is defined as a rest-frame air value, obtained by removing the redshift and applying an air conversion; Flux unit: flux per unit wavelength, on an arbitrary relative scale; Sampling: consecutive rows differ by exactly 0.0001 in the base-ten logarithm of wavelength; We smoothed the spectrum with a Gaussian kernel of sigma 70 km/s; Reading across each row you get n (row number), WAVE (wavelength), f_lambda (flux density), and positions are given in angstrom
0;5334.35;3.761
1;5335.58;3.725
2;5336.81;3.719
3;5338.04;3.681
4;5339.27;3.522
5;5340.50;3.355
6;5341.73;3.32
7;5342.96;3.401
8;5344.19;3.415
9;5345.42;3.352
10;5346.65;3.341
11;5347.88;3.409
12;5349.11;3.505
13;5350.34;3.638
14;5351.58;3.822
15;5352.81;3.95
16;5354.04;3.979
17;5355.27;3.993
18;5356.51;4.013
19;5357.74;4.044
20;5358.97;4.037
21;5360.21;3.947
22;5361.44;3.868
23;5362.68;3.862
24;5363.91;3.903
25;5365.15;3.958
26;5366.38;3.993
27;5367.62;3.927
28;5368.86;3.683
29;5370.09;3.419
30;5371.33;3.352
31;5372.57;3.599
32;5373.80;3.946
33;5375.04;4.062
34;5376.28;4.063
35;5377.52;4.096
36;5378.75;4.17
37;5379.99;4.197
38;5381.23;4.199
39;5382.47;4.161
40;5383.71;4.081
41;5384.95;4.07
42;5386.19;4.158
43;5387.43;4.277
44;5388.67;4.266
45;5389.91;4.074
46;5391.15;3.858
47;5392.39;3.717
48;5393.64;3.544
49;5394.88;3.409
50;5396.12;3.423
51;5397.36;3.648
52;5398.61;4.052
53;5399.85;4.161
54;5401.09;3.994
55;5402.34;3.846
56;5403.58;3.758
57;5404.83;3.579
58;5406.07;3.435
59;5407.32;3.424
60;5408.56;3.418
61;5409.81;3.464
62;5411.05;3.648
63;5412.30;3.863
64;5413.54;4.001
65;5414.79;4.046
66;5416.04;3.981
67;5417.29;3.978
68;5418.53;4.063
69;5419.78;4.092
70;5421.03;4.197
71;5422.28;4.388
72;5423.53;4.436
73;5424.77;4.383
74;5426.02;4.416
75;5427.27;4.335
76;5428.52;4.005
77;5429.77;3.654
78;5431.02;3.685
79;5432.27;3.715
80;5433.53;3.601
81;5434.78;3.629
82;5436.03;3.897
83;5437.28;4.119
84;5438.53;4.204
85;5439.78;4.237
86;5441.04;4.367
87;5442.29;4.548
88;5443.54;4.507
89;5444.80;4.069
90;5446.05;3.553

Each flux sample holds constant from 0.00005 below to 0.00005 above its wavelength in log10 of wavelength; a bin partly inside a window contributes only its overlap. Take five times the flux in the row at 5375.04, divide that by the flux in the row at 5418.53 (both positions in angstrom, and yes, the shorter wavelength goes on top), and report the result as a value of 5.0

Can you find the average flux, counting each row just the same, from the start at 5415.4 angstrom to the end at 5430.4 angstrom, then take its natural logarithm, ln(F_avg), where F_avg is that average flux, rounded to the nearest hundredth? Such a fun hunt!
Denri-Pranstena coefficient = 1.43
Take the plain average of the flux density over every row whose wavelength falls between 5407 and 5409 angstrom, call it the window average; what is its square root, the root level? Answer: 1.85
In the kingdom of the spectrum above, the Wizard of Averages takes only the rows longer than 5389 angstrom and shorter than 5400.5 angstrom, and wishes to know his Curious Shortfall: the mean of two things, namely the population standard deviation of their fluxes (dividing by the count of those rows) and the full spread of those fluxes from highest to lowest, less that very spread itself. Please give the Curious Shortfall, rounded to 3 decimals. -0.241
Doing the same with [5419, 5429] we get -0.139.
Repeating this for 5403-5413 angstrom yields -0.143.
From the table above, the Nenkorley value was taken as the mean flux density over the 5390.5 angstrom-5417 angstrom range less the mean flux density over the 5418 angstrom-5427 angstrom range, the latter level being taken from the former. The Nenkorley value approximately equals -0.6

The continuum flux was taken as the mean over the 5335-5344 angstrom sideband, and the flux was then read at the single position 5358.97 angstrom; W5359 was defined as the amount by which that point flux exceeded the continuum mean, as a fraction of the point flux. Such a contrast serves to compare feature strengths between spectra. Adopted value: 0.13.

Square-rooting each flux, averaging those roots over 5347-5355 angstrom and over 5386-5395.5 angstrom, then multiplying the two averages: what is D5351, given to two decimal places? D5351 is 3.81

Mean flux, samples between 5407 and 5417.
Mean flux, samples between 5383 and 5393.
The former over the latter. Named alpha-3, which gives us 0.92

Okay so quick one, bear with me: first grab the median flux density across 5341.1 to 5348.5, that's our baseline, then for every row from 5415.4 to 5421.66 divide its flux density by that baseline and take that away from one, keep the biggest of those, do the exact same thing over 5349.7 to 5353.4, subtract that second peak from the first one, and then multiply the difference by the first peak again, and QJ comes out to 0.018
